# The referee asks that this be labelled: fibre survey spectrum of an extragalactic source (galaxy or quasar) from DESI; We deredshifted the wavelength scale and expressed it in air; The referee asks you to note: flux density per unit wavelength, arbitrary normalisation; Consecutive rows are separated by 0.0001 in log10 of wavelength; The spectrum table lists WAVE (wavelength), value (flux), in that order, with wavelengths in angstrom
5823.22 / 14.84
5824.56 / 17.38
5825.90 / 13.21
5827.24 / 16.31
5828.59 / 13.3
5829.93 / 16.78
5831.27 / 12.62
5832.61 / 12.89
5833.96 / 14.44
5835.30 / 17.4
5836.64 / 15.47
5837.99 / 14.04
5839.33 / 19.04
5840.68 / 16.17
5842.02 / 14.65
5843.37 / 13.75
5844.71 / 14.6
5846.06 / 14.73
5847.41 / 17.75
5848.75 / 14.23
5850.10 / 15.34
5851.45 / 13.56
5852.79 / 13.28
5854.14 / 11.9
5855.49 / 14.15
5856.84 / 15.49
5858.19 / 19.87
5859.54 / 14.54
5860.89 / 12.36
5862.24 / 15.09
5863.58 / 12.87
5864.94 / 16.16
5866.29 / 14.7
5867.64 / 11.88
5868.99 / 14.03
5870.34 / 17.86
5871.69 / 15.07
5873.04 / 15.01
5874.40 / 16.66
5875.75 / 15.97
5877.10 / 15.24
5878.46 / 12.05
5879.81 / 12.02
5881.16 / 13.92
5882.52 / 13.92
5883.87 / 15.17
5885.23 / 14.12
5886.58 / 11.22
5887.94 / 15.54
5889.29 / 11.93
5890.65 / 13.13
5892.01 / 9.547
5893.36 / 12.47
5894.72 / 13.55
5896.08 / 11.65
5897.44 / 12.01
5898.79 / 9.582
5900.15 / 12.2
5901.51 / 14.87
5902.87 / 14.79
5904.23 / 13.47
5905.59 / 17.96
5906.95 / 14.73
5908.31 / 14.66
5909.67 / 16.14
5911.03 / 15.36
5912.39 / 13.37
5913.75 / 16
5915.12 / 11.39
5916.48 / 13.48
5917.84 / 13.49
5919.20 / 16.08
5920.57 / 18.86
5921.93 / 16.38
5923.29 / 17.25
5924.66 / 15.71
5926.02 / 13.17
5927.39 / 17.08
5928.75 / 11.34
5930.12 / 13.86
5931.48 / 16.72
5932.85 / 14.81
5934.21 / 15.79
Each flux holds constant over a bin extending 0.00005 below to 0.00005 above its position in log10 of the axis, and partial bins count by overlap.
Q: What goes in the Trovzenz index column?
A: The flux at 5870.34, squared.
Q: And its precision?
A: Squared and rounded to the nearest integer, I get 319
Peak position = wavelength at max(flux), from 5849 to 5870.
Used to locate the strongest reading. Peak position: 5858.19 angstrom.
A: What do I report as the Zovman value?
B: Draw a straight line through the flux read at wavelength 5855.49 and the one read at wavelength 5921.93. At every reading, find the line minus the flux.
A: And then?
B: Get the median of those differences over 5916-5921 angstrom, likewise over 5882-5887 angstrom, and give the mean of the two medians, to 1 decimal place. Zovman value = 1.3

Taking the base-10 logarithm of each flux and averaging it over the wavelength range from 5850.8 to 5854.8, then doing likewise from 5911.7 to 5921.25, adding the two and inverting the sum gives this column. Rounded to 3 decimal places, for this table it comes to 0.440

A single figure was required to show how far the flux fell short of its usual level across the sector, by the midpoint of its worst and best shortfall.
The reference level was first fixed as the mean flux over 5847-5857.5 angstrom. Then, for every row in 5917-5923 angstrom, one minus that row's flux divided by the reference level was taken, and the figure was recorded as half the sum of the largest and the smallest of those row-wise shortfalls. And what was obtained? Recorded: -0.12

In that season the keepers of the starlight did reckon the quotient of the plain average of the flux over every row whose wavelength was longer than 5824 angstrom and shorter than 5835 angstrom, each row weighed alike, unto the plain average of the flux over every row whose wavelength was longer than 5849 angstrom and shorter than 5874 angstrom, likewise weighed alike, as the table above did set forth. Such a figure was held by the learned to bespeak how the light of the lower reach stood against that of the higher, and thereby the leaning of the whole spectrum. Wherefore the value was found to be 1.00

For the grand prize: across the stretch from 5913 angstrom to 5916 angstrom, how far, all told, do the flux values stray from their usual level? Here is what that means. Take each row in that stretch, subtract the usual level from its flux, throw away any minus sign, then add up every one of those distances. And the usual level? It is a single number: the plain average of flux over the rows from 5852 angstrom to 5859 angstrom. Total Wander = 4.6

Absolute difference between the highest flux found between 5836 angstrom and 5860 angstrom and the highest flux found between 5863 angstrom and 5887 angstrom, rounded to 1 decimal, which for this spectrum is 2.0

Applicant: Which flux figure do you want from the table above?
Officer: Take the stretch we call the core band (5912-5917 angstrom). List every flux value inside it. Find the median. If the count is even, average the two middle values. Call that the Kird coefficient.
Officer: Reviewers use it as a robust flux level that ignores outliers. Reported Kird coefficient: 13.4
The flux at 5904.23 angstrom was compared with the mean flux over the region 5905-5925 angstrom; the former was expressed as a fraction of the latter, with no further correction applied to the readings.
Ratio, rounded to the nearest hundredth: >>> 0.88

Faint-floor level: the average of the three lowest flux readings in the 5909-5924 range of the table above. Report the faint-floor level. 12.7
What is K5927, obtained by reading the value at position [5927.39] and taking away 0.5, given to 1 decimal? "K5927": 16.6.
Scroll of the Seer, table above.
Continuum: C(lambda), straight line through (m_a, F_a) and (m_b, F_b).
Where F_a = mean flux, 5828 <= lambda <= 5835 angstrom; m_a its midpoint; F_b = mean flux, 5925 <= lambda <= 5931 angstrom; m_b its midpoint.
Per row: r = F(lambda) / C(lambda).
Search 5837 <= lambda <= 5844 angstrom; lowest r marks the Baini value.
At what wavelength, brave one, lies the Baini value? 5843.37 angstrom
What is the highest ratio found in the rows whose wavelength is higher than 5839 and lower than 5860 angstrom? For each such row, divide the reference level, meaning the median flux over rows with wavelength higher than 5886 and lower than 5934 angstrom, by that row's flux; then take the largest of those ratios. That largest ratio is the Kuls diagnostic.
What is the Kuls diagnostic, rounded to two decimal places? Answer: 1.16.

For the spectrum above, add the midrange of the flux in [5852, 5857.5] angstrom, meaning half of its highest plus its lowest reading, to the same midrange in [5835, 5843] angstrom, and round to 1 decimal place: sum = 30.2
